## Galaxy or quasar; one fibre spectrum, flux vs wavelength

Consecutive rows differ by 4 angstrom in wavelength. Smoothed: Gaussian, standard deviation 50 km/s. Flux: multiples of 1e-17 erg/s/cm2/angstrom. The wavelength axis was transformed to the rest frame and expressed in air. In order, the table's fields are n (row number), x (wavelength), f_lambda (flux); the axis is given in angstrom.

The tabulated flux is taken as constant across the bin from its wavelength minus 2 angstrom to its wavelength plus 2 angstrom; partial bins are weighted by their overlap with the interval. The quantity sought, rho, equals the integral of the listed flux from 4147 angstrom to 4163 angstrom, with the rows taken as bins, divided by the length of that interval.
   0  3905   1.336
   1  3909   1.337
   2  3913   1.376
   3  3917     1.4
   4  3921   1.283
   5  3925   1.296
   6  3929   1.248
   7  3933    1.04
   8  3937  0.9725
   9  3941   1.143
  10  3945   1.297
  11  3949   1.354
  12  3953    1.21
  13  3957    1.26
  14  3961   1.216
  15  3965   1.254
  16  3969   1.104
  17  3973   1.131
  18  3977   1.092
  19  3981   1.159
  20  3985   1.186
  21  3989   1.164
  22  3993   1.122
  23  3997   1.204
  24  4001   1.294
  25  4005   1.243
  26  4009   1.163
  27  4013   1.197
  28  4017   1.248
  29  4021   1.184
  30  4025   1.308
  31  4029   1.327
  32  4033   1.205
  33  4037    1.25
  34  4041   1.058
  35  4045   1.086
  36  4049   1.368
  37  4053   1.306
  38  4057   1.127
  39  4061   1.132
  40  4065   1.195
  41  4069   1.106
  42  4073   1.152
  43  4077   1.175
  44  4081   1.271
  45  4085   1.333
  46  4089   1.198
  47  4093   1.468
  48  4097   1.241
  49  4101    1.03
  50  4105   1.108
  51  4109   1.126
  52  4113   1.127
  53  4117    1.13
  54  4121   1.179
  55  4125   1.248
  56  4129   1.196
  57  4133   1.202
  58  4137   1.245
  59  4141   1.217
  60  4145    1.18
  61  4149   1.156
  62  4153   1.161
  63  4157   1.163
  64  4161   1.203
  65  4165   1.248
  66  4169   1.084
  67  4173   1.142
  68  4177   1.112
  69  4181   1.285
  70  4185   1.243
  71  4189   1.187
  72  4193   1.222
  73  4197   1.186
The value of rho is 1.17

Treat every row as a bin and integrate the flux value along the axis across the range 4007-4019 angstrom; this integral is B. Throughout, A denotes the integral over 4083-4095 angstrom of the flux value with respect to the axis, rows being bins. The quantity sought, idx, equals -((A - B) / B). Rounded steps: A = 16.0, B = 14.4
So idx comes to -0.11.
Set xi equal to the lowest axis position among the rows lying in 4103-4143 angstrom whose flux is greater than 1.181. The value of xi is 4125 angstrom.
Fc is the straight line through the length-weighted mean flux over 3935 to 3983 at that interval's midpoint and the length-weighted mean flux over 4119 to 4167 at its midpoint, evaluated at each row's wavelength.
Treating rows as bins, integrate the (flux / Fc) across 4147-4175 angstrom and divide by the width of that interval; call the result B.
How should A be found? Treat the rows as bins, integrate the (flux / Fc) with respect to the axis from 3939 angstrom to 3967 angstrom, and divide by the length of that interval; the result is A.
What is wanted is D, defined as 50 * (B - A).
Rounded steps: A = 1.06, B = 0.97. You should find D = -4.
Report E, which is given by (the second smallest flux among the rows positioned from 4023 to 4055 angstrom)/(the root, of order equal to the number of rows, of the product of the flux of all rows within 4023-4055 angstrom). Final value 0.880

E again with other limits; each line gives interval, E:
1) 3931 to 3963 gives 0.881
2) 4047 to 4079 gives 0.945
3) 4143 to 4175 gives 0.979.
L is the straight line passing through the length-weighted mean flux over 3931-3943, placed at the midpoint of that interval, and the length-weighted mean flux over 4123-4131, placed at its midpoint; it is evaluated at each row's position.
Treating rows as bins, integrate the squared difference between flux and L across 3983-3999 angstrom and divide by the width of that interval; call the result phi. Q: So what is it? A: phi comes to 0.006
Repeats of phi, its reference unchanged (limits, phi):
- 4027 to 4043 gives 0.015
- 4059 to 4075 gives 0.002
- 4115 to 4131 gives 0.002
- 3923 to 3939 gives 0.028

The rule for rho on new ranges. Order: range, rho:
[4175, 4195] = 1.21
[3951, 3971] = 1.21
